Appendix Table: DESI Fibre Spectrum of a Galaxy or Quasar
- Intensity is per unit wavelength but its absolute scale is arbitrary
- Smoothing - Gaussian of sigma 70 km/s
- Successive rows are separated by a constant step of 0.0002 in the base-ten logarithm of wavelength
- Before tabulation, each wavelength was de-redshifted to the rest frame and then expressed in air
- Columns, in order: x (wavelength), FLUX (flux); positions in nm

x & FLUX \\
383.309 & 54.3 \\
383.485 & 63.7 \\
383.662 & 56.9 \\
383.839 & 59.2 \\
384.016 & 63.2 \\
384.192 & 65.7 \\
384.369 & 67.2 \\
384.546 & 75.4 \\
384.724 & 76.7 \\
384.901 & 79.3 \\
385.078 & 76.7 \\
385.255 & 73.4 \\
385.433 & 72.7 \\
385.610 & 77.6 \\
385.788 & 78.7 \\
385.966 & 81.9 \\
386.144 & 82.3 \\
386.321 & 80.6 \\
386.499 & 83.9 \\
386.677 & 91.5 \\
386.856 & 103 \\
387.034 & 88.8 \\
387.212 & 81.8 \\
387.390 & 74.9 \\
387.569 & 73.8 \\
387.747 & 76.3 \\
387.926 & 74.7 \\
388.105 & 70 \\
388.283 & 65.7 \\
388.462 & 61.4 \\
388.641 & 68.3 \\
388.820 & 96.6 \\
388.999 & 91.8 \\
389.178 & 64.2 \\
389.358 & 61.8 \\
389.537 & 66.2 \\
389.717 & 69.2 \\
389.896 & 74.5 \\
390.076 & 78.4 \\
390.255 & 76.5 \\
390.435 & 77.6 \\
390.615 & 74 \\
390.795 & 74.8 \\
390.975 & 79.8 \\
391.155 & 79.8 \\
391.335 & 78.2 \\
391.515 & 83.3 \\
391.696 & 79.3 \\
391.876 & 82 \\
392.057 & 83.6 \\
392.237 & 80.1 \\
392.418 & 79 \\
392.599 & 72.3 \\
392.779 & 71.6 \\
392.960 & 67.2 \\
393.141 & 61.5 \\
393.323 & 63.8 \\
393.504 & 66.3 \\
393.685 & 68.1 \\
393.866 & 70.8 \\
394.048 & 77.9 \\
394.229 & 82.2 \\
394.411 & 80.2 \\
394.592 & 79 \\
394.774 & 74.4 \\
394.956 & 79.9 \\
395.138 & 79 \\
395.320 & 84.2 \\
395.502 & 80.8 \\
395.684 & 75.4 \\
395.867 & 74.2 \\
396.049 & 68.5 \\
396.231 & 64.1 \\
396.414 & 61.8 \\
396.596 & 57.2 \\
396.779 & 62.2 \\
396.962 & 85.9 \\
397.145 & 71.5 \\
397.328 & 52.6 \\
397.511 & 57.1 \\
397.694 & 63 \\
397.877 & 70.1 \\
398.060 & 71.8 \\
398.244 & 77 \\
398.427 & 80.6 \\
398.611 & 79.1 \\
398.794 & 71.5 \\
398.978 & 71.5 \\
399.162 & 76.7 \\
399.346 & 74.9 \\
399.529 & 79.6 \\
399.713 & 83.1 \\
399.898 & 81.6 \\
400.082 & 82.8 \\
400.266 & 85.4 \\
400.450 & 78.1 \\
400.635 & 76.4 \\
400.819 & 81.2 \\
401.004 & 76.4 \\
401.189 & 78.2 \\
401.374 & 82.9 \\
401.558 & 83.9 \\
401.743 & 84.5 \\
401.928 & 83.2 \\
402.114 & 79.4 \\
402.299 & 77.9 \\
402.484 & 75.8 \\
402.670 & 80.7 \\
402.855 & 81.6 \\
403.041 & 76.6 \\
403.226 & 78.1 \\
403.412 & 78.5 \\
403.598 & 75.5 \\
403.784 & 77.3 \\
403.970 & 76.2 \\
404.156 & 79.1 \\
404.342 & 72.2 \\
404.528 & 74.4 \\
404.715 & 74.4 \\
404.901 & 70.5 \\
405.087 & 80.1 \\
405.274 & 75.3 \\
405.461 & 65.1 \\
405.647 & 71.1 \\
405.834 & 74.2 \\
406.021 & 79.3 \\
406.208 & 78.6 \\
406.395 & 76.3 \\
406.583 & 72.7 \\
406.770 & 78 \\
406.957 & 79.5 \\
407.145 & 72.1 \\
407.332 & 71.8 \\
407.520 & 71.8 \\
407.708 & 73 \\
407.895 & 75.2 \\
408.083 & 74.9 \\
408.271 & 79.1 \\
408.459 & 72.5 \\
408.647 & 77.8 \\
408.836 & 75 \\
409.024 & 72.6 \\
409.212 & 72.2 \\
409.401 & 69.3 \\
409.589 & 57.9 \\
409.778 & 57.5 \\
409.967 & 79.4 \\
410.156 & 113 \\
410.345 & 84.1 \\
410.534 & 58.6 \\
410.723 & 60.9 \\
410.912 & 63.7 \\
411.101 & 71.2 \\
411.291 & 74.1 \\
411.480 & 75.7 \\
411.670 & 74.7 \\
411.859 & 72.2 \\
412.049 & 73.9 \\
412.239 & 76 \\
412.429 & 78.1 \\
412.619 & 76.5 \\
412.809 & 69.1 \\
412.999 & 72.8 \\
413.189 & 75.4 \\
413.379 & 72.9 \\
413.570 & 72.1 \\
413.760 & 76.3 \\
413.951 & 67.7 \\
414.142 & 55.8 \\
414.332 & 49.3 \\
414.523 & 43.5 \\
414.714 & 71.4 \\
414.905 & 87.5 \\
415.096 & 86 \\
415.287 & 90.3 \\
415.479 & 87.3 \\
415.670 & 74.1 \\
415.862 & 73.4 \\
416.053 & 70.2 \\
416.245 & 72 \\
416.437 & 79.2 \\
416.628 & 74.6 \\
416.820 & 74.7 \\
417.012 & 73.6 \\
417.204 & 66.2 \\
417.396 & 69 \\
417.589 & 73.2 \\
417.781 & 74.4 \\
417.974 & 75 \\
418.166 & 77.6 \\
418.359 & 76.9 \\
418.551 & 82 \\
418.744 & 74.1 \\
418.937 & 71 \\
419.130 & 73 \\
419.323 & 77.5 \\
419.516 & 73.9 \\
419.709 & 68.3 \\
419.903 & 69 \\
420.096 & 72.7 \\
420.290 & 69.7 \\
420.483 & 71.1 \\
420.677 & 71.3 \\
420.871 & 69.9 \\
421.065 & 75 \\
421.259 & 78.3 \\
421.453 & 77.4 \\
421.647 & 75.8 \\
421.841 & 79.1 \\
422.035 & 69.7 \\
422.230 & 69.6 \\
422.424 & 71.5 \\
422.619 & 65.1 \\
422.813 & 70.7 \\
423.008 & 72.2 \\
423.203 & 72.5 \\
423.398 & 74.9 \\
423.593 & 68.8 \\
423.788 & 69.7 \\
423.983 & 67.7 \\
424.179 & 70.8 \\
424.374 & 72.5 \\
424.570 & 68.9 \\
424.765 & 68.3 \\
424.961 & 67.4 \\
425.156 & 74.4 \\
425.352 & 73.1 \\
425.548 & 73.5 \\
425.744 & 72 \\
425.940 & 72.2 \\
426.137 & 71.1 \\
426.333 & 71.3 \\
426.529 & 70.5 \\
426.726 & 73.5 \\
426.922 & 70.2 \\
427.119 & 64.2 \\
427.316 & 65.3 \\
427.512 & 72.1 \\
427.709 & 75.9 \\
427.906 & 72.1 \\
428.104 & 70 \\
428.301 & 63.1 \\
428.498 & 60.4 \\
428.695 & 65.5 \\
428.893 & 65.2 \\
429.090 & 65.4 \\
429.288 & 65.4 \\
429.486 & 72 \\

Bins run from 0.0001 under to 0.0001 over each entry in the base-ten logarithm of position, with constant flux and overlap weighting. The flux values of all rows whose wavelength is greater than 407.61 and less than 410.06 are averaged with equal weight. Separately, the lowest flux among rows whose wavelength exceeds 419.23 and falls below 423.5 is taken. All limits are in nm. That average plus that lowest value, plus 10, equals 147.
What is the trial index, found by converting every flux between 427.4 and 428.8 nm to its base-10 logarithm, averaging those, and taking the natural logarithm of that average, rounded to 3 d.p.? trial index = 0.607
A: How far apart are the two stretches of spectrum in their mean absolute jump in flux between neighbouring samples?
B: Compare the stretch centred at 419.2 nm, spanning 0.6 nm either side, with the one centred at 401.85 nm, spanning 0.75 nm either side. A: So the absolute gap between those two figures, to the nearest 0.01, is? 1.62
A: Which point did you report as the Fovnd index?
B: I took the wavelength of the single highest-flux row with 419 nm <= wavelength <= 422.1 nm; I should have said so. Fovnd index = 421.841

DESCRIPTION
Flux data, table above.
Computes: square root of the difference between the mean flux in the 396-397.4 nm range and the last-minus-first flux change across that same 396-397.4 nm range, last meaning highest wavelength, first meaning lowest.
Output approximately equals 9.0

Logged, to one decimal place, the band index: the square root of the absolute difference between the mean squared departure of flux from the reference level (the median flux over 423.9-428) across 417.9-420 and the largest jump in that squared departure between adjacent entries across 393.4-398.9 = 18.0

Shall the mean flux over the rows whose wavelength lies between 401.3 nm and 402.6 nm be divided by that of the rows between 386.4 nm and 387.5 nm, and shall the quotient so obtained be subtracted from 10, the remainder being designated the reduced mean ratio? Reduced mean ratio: 9.07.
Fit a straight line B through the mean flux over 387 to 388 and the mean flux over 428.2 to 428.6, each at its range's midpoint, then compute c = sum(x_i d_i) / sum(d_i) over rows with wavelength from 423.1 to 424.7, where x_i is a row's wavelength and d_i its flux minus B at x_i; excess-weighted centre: 423.84 nm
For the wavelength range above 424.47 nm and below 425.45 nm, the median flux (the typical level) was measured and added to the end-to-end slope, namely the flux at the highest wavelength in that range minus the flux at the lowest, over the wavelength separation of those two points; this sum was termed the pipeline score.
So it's 74.3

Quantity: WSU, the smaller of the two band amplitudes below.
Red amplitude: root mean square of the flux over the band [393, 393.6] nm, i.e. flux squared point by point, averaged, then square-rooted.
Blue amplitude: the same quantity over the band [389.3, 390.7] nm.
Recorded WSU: 63.9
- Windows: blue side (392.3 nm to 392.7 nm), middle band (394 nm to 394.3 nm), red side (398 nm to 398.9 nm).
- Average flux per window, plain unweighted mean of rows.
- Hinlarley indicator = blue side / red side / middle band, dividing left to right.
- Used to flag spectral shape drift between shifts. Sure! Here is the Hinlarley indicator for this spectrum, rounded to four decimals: 0.0124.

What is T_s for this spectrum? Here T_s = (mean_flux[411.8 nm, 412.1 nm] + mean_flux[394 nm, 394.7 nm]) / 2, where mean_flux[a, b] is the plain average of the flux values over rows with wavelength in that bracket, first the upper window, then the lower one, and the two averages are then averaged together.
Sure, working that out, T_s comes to 76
